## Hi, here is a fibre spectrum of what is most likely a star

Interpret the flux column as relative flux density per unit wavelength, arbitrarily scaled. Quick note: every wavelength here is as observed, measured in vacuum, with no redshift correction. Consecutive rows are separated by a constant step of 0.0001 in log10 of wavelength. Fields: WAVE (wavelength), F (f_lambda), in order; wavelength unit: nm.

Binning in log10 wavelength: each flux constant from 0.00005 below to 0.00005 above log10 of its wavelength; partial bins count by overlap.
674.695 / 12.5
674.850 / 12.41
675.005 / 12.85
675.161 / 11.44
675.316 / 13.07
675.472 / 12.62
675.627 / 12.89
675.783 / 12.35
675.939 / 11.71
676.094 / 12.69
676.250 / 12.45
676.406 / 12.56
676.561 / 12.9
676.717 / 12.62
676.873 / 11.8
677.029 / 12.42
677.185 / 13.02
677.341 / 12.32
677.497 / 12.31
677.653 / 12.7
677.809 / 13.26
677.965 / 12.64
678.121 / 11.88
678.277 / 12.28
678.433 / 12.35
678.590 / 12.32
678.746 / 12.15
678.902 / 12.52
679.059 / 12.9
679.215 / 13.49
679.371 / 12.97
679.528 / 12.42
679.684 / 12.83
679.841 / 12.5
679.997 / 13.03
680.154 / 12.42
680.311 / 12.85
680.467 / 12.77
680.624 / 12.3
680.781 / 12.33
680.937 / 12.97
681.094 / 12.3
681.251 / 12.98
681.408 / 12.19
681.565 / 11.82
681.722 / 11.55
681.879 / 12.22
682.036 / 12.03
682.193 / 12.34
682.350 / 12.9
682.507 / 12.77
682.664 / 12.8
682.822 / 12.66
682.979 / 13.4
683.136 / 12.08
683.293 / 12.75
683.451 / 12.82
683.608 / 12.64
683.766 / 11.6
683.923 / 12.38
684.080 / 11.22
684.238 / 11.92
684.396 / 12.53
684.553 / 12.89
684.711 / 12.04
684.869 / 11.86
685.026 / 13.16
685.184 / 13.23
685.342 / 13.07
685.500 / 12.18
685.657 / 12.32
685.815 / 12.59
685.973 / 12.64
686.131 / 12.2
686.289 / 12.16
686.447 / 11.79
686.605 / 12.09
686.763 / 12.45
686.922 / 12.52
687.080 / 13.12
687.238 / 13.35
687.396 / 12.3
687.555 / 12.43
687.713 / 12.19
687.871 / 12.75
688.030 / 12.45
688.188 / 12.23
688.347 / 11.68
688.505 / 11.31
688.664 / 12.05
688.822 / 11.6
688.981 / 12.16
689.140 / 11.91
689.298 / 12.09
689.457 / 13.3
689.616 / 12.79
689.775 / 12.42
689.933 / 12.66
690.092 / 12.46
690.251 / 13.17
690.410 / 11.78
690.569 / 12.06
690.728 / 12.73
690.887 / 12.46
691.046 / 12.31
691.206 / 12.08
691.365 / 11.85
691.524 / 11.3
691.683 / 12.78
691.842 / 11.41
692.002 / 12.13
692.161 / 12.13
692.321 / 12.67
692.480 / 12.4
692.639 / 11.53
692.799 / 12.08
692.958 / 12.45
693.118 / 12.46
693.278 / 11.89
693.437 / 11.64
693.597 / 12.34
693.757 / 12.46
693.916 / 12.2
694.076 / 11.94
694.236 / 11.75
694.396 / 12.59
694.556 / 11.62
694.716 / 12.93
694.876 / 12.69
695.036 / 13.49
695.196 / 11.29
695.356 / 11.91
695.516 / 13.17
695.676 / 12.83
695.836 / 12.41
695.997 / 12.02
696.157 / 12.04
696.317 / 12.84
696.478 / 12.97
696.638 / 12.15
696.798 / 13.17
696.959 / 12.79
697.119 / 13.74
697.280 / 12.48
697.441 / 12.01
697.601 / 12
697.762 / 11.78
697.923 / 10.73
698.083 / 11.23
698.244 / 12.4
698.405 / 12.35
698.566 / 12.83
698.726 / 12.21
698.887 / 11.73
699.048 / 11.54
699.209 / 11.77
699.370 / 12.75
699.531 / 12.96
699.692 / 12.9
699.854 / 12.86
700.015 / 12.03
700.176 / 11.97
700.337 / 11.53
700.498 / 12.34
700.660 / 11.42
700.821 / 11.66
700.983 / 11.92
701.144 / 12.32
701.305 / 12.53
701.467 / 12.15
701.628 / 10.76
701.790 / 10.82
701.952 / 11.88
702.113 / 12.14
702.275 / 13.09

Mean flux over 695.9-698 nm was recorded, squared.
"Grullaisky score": 153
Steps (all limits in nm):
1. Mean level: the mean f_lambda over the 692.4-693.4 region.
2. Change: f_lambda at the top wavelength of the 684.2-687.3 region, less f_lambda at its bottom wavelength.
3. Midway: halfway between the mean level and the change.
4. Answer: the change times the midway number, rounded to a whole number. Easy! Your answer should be 10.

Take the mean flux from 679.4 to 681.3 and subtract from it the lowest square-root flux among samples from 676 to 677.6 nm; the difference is 9.21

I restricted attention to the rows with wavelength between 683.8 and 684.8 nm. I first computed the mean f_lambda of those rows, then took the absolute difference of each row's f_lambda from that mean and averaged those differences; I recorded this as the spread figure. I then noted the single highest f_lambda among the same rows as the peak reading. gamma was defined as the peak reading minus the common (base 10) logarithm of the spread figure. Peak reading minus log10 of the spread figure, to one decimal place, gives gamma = 13.2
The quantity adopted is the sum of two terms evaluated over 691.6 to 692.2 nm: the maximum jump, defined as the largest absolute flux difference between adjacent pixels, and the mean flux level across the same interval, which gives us 13.48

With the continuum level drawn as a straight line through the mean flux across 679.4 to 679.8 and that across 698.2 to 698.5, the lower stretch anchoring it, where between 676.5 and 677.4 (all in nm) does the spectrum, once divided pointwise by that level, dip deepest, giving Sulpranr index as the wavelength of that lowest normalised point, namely 676.873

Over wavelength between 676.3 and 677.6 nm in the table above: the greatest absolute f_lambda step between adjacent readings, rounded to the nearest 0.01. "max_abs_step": 0.82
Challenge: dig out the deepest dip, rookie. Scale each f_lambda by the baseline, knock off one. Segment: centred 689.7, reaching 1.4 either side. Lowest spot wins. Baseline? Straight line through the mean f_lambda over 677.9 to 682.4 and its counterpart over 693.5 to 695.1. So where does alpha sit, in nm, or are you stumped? 688.505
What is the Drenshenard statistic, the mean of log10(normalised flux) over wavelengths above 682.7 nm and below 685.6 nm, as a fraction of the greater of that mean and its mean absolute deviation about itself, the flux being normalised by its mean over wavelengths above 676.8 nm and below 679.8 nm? -0.20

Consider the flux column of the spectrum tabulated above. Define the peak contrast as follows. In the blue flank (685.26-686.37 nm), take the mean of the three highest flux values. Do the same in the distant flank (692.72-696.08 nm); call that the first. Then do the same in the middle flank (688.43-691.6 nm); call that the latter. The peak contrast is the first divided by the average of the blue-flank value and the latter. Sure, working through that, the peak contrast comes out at 1.021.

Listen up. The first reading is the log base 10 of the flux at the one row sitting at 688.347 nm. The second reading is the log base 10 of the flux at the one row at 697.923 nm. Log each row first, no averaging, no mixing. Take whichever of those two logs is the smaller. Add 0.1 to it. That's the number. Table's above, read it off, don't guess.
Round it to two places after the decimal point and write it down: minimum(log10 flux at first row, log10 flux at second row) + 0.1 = 1.13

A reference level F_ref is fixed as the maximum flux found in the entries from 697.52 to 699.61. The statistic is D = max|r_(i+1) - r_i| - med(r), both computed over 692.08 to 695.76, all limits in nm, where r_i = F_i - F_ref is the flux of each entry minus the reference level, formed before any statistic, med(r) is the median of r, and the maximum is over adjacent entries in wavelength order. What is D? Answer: 2.8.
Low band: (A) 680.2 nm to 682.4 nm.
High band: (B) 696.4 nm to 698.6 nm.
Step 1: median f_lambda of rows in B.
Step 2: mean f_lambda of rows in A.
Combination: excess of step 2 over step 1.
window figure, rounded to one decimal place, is 0.0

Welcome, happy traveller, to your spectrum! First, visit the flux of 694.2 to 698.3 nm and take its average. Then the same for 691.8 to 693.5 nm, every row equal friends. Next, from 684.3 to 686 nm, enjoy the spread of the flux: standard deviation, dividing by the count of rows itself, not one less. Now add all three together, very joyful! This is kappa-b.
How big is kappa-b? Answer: 24.9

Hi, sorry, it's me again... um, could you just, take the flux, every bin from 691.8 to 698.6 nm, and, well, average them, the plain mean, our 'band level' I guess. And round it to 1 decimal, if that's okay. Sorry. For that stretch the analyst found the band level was 12.3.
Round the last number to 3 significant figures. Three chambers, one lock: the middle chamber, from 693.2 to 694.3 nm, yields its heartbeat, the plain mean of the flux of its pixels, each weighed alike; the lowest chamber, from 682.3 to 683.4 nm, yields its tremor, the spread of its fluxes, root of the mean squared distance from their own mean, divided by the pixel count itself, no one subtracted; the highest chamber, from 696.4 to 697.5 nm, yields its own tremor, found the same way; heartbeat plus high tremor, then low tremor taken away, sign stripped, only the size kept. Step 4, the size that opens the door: 12.2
